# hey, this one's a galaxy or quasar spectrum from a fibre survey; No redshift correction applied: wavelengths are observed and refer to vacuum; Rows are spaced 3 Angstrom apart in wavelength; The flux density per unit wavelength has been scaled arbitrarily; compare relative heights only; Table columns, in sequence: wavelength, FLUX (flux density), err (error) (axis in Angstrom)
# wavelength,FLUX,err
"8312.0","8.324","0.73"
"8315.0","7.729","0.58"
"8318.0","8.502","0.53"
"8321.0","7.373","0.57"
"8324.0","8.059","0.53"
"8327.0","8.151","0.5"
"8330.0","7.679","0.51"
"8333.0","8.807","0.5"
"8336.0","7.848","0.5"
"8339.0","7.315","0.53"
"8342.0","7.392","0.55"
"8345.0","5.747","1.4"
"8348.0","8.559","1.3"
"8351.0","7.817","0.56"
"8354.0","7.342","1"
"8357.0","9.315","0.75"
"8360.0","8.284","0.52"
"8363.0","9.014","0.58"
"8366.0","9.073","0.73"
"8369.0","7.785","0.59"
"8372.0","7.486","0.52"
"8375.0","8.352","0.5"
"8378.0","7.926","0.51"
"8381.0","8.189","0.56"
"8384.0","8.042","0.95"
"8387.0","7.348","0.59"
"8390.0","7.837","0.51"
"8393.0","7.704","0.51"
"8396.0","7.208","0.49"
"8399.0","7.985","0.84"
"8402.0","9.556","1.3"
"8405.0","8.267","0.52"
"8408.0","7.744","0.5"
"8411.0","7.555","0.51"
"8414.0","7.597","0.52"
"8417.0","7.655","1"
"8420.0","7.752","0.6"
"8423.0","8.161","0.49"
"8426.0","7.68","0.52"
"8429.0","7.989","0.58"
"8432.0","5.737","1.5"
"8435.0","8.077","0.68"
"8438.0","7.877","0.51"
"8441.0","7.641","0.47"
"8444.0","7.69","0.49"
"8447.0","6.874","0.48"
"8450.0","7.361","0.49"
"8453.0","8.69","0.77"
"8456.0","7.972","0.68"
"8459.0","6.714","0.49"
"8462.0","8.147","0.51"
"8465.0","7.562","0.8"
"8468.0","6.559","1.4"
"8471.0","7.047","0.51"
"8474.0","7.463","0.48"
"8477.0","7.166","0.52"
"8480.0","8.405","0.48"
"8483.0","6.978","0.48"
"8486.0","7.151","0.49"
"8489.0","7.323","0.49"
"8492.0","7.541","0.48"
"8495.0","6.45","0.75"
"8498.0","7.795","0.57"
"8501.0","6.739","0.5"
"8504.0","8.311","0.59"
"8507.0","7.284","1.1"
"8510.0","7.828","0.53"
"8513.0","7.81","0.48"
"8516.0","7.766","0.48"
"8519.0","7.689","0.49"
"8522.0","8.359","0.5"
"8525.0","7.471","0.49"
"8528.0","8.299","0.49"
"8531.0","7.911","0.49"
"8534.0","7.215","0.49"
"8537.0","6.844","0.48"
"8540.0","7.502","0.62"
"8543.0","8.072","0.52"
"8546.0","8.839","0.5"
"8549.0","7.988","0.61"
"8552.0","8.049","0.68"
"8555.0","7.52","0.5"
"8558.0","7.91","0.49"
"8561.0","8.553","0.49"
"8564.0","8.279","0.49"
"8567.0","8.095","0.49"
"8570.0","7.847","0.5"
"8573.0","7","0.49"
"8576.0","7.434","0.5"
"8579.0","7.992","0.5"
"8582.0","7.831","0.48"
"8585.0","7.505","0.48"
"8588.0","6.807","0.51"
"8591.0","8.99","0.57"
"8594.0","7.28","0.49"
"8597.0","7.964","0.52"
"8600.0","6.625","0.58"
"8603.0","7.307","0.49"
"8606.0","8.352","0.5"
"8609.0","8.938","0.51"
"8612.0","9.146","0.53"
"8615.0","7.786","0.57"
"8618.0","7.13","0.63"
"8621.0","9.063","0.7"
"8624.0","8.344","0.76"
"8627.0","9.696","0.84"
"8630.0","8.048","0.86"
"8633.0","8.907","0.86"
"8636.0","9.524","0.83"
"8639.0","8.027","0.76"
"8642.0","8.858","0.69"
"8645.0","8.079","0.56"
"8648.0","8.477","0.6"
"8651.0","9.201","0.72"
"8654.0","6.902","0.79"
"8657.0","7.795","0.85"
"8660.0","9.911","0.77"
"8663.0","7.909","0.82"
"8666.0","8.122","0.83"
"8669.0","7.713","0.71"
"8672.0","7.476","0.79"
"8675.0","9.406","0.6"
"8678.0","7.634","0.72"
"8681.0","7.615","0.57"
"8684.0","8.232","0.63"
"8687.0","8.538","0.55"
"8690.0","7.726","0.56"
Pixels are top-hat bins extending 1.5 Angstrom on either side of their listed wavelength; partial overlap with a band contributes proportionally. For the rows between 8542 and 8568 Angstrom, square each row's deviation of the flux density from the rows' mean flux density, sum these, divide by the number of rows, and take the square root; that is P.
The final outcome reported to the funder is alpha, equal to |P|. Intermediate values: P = 0.36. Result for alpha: 0.36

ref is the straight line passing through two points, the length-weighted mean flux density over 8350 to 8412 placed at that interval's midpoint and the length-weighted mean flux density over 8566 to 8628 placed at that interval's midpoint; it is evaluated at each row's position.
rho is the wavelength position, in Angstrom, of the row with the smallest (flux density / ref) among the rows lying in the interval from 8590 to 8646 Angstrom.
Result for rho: 8600.0 Angstrom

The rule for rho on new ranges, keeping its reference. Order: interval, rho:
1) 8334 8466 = 8345.0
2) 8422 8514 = 8432.0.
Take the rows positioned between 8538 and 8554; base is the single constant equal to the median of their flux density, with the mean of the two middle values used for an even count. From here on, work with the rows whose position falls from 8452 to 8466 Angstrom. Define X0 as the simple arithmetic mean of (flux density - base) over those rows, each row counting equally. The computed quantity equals -0.2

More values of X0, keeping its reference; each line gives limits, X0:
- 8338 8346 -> -1.2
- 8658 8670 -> 0.4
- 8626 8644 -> 0.8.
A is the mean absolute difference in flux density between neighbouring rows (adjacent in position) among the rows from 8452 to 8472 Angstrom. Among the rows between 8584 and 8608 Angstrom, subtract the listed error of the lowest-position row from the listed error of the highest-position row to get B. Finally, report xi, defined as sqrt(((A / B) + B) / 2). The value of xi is 4.78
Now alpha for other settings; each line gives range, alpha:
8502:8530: 0.36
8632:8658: 0.76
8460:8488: 0.55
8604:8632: 0.74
